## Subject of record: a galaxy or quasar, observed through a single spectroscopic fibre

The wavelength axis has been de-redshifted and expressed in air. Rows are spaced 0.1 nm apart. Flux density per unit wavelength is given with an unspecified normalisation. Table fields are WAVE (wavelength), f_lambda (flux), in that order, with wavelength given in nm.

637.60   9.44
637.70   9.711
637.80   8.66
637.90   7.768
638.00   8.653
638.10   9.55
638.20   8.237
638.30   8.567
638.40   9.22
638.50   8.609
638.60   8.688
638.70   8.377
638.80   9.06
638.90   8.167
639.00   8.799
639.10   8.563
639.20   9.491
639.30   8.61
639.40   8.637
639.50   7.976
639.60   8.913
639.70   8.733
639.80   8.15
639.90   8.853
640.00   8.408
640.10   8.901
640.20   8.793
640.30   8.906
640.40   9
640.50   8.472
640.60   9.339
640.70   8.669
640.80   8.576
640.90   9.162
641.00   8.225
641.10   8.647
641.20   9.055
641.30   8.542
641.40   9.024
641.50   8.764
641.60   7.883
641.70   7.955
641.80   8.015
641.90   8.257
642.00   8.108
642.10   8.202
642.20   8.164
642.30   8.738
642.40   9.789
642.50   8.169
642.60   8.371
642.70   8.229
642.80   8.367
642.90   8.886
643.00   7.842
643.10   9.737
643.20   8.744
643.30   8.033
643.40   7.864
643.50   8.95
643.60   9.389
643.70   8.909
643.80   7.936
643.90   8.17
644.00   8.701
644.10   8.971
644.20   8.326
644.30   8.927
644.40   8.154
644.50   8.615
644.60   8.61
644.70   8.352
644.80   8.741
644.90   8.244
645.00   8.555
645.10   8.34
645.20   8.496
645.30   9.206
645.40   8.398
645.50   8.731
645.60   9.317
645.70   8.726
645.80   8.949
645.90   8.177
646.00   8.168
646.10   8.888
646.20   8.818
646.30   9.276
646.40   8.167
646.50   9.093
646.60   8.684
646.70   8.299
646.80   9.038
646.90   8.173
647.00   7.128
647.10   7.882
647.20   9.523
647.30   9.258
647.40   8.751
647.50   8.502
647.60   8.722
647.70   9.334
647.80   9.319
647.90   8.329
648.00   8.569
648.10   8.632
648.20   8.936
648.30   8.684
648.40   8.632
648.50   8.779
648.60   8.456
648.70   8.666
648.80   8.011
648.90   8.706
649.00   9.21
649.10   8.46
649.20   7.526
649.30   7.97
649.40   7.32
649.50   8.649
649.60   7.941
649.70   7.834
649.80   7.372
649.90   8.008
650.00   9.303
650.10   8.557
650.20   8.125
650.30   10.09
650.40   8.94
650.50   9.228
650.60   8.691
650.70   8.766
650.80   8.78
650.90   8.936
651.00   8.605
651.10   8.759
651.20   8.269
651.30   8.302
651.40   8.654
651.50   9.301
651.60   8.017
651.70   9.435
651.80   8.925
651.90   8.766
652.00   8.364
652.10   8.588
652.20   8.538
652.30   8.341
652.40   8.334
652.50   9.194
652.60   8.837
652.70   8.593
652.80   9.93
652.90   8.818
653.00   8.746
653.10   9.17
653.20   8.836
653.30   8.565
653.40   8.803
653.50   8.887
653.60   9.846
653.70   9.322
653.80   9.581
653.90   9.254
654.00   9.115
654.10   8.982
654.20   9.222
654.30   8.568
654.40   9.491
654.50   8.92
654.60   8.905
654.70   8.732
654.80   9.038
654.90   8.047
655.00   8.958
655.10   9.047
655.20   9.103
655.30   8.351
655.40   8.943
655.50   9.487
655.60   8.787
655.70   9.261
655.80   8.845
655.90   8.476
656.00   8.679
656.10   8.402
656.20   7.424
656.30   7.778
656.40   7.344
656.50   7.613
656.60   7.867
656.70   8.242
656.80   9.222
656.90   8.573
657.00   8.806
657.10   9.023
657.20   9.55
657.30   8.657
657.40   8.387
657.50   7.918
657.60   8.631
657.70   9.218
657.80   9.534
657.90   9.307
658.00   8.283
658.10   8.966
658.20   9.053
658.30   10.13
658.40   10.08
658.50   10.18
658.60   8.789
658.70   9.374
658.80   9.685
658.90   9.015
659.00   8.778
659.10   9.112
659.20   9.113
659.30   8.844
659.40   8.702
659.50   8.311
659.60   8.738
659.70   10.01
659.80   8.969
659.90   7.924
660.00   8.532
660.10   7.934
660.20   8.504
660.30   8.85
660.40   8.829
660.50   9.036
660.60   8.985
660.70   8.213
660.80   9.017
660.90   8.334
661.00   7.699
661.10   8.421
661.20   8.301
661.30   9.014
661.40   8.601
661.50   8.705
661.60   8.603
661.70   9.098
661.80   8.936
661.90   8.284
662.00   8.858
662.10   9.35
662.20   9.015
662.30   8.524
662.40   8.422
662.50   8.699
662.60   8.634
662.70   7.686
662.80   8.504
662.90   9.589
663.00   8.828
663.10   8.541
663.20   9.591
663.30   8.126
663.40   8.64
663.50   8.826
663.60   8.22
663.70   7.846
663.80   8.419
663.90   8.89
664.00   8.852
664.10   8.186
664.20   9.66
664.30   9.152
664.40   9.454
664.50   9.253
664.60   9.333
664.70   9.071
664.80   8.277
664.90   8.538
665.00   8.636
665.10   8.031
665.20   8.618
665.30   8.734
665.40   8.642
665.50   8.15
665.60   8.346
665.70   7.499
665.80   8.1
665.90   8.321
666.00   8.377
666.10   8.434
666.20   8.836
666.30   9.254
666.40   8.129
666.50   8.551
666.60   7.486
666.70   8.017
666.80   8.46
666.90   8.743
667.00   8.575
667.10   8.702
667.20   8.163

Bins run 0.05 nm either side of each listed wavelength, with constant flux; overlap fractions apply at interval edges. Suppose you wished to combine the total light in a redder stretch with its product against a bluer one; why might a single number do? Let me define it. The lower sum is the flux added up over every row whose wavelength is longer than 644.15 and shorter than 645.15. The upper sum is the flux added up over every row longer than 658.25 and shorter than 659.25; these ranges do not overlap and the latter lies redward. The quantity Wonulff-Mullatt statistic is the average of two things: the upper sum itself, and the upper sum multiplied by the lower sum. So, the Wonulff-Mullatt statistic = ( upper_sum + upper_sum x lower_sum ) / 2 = 4047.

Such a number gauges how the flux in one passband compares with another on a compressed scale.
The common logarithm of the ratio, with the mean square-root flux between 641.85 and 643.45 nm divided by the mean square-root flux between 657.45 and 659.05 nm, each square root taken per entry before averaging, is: -0.018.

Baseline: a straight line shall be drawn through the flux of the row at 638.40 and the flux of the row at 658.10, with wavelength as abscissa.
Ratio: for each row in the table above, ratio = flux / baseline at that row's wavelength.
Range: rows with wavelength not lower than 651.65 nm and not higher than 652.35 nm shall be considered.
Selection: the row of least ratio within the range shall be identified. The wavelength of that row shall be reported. 652.30 nm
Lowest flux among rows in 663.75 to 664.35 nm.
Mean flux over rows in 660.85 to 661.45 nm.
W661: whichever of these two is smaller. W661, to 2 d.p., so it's 8.19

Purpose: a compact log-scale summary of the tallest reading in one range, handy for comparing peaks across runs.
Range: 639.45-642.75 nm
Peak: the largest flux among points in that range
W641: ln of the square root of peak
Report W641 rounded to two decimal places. 1.14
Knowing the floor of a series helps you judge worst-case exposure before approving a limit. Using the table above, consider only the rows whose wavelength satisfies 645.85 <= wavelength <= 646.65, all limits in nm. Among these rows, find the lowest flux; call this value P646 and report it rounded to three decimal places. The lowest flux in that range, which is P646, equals 8.167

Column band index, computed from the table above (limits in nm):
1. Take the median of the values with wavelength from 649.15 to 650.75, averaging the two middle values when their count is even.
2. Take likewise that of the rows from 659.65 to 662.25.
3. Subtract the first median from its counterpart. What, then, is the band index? 0.4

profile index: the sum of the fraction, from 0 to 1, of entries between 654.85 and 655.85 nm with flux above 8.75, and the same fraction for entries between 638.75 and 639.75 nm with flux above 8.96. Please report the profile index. 1.0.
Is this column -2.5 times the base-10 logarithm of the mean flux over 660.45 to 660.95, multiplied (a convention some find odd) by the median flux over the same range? -21.1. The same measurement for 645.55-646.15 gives -20.7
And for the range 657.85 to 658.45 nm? -22.2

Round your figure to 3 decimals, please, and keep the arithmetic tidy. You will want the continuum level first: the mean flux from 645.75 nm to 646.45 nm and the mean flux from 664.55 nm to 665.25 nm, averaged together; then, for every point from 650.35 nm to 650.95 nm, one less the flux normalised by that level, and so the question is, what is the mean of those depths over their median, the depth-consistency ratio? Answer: 1.147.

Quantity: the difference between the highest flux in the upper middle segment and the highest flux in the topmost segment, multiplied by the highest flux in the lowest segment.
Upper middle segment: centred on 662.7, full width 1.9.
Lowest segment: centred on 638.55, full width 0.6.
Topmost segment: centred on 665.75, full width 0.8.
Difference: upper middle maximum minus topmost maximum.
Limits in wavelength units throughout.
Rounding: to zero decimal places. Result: 9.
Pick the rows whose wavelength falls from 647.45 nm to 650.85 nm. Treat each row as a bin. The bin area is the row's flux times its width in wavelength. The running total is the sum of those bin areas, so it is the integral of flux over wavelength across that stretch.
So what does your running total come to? 29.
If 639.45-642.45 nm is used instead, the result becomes 26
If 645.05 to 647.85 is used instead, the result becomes 24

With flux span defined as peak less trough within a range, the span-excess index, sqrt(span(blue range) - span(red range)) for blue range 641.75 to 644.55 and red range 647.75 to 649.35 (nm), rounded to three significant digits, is 0.392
